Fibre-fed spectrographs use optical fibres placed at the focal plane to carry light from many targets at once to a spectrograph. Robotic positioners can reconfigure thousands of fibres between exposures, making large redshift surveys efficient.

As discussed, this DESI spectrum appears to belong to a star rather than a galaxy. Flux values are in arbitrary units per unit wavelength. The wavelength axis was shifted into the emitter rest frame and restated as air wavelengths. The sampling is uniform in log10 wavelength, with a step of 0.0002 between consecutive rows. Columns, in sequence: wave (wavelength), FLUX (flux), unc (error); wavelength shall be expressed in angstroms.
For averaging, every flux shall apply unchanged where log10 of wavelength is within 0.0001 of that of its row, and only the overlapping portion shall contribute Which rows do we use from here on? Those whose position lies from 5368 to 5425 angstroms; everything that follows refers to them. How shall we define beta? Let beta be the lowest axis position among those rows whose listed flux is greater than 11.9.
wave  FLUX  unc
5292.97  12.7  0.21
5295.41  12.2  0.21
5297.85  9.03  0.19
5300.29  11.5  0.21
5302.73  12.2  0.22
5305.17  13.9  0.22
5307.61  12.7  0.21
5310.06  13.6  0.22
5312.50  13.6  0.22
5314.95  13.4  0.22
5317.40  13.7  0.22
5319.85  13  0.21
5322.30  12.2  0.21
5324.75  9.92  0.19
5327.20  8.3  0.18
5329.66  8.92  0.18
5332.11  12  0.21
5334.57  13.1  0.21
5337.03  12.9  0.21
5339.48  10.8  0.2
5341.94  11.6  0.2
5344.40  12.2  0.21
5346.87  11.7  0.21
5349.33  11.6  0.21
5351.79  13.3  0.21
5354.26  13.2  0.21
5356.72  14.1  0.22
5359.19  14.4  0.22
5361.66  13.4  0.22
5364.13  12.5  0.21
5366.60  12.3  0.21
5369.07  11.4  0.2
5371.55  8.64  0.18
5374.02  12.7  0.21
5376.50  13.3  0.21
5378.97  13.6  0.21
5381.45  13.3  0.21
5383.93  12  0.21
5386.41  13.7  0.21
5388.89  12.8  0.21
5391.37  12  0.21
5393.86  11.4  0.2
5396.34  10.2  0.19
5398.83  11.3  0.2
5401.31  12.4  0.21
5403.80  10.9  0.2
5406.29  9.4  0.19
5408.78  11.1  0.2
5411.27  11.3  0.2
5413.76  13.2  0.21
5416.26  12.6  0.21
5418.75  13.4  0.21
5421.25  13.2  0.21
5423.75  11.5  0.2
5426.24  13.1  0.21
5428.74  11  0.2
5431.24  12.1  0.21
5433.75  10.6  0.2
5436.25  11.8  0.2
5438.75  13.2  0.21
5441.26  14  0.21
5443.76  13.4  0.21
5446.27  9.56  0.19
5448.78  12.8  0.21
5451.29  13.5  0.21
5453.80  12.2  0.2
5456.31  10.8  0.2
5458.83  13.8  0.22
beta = 5374.02 angstroms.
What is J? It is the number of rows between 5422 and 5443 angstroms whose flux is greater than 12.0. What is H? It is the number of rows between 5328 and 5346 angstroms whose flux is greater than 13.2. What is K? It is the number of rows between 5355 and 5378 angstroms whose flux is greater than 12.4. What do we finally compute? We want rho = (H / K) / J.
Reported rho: 0.00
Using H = 0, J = 4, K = 6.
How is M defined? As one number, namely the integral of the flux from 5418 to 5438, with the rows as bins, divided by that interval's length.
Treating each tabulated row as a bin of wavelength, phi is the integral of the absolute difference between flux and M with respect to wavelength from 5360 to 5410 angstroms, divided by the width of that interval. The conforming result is 1.09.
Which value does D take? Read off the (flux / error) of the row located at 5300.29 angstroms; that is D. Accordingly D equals 55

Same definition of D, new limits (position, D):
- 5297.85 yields 48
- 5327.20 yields 46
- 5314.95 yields 61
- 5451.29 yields 64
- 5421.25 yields 63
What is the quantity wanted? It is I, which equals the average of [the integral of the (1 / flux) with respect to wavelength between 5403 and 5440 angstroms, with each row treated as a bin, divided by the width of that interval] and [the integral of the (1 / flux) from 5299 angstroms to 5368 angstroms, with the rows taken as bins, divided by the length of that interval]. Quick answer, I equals 0.084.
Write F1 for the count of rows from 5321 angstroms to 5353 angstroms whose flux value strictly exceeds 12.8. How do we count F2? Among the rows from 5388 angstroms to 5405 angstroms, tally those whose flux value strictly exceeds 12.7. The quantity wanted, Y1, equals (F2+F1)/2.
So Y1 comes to 2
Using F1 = 3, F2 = 1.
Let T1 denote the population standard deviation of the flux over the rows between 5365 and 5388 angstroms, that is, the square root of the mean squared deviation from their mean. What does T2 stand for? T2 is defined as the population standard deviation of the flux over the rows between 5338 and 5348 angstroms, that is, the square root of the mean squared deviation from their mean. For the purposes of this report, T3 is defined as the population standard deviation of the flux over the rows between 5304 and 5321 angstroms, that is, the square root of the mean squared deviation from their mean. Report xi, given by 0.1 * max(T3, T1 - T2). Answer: 0.10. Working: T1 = 1.5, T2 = 0.50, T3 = 0.4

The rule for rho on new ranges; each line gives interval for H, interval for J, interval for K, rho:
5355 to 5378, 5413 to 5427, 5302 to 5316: 0.16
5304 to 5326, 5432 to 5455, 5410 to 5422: 0.21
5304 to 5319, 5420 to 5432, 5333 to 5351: 0.83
